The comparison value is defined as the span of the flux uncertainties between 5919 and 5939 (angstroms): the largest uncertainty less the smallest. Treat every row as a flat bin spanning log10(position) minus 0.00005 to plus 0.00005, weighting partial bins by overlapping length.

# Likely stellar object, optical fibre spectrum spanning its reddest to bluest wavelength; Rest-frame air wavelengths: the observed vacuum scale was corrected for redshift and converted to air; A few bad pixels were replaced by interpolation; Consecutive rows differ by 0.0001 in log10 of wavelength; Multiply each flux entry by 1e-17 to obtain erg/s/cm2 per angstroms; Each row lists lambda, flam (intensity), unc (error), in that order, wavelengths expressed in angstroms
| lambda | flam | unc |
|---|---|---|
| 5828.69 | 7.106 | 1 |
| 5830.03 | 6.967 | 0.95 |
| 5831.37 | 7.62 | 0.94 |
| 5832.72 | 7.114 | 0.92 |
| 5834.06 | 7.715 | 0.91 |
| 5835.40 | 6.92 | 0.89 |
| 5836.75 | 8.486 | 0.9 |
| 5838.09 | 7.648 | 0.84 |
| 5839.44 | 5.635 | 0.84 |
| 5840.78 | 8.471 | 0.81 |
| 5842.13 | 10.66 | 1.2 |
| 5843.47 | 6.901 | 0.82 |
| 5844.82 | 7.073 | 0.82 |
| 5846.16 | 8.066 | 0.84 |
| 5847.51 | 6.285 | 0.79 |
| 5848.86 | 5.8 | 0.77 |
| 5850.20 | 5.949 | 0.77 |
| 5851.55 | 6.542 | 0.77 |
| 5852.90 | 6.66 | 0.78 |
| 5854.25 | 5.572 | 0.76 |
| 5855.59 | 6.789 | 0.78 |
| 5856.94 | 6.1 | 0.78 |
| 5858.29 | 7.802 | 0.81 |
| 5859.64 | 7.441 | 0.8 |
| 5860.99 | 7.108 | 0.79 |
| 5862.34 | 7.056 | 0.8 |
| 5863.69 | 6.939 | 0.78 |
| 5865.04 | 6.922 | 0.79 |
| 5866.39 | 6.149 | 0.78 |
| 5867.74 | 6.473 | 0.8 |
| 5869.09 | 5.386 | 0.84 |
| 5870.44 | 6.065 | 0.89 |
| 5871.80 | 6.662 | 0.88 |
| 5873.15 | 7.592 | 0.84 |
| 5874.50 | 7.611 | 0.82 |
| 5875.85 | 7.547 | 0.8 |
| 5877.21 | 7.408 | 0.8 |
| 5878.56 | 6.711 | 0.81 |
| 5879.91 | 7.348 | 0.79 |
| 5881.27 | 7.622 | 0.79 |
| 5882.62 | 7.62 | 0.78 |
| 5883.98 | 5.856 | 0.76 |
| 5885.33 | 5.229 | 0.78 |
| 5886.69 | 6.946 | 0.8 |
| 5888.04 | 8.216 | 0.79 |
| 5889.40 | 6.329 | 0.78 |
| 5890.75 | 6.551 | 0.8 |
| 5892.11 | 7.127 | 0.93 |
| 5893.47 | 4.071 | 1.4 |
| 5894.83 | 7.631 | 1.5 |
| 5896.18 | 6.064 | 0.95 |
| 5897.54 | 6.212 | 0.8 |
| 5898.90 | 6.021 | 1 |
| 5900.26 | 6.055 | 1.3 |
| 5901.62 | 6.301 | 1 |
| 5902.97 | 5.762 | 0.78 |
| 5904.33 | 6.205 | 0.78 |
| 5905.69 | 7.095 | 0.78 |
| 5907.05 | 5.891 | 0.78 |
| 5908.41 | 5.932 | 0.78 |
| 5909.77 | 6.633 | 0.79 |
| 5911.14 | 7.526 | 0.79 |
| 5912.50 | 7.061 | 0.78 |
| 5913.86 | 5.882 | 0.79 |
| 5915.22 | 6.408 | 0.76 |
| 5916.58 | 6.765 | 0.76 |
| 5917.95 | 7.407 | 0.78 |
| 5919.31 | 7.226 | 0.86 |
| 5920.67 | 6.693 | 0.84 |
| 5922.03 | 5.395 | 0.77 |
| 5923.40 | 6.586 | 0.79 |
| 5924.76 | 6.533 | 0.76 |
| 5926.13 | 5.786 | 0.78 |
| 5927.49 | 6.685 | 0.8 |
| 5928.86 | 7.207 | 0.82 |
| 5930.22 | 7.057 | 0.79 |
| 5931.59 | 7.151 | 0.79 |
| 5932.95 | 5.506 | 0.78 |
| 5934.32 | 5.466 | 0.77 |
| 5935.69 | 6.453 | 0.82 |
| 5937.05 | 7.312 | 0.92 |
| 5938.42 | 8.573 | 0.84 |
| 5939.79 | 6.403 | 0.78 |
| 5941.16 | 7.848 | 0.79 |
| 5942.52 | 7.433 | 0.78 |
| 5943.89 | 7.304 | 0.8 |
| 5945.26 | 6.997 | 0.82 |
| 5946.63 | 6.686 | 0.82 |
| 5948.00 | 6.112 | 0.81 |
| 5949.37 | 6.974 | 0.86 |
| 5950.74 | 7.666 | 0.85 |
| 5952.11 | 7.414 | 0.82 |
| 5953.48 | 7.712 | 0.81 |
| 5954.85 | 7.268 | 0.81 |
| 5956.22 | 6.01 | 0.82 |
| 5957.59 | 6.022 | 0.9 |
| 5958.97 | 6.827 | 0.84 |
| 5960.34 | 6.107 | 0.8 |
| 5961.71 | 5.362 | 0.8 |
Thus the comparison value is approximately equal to 0.2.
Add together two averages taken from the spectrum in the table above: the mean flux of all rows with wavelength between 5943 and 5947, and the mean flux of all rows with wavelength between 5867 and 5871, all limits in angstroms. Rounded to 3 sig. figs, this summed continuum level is 13.0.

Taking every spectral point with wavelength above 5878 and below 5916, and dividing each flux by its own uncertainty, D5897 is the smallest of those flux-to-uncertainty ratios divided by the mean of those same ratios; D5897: 0.377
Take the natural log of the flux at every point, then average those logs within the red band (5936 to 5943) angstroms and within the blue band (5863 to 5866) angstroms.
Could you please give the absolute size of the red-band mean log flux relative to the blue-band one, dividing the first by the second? 1.04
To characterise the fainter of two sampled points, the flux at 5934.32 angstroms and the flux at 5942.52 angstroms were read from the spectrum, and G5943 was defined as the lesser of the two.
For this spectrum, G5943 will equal 5.5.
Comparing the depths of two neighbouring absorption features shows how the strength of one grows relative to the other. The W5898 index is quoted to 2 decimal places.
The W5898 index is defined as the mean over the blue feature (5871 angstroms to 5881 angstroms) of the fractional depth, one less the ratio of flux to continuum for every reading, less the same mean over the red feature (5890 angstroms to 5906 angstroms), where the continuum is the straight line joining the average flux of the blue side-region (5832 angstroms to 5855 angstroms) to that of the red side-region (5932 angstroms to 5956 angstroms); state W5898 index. -0.14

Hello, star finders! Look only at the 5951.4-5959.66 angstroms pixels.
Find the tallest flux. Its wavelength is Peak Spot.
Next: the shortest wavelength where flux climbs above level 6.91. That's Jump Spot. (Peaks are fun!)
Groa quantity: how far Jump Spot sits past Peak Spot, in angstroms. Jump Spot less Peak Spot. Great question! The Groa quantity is -1.4 angstroms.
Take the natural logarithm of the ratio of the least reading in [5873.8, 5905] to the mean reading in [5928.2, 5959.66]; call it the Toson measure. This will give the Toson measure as -0.53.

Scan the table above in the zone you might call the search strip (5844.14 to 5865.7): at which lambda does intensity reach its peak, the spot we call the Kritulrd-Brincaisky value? 5846.16 angstroms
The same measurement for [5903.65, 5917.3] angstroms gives 5911.14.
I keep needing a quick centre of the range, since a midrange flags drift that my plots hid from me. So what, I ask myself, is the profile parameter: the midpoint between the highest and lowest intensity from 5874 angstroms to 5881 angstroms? 7.16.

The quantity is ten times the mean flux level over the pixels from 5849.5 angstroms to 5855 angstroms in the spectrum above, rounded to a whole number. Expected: 62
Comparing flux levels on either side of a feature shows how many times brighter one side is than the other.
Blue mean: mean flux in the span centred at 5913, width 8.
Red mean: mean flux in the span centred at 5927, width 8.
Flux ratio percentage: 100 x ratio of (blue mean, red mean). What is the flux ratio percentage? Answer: 101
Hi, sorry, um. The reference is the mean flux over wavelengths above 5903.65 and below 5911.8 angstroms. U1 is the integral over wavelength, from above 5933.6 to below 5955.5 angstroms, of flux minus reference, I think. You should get 12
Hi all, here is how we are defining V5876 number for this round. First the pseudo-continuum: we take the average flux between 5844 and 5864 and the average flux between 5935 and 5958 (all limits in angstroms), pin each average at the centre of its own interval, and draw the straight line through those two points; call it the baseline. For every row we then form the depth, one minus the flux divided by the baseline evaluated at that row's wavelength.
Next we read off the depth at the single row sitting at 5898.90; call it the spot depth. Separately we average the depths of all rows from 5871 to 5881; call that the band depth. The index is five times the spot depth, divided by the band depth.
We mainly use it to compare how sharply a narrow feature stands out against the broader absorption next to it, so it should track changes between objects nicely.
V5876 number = -10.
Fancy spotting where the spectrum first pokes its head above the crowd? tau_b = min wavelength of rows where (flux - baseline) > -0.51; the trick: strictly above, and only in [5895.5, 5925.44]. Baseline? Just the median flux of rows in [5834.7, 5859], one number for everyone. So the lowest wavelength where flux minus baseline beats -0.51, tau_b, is 5905.69 angstroms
